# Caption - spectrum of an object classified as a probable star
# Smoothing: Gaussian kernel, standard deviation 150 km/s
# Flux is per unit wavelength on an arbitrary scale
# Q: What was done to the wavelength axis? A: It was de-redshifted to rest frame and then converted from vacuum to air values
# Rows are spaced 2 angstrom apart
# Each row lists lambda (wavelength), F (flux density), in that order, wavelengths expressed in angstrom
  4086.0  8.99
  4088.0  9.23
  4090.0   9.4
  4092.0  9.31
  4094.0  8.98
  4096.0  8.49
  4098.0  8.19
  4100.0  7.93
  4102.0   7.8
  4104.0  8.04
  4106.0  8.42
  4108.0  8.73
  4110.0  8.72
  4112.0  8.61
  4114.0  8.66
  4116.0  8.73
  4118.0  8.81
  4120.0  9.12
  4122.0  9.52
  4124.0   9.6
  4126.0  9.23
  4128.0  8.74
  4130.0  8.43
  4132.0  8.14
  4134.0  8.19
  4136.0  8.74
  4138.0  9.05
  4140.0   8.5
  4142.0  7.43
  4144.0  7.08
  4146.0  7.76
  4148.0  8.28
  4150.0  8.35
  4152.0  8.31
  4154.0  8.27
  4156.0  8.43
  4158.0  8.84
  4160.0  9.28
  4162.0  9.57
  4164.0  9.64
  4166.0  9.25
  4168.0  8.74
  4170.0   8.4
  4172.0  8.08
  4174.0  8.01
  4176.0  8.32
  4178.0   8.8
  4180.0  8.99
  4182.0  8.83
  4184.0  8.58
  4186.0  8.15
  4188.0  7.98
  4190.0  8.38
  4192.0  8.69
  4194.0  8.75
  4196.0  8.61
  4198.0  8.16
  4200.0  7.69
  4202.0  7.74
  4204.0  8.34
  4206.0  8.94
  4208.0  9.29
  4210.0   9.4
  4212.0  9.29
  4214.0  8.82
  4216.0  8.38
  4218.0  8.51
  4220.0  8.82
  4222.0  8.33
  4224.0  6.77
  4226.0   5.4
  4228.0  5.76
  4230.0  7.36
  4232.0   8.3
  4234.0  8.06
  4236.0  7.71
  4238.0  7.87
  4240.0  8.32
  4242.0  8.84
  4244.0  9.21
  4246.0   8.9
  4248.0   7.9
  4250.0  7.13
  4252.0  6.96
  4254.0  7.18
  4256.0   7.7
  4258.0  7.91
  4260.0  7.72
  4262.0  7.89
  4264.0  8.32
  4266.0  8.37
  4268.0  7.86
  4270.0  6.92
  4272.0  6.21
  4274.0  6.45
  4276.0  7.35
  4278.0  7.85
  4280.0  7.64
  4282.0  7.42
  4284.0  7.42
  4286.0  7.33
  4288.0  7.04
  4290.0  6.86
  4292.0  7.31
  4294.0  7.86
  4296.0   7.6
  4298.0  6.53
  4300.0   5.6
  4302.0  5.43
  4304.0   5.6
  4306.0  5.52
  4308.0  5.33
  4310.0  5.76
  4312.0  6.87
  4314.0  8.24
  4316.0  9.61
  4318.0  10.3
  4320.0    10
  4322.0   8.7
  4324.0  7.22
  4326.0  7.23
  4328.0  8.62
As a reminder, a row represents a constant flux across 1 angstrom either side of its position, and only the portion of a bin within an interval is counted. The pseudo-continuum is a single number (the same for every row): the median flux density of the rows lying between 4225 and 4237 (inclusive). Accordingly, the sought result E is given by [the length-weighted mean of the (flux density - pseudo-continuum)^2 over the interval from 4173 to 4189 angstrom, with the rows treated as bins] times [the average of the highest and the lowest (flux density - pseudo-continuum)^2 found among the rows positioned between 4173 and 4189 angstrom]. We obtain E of 1.1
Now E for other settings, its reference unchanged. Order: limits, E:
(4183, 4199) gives 0.7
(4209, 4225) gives 3.2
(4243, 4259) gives 1.0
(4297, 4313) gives 8.4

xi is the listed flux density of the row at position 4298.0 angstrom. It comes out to 6.53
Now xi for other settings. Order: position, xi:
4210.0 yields 9.4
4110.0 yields 8.72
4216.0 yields 8.38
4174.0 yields 8.01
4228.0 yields 5.76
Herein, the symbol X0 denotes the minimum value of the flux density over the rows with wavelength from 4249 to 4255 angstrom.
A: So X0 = 6.96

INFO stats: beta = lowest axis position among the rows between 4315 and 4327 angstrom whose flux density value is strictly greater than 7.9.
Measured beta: 4316.0 angstrom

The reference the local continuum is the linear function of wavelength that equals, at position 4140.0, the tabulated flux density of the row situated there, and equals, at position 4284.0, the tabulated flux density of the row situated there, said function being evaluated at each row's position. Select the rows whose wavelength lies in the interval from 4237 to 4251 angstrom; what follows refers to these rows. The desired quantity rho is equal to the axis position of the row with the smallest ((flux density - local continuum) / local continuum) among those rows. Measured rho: 4250.0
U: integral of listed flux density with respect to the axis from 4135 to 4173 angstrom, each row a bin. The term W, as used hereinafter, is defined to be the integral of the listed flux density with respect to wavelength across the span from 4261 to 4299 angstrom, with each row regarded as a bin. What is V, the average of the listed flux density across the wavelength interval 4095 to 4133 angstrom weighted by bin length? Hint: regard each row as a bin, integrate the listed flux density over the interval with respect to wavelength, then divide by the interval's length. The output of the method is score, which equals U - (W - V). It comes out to 52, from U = 324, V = 8.63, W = 280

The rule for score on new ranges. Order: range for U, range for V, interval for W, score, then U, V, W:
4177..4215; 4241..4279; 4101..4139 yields 4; 327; 7.72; 331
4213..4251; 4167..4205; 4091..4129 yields -22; 301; 8.38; 331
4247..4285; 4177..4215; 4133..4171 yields -31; 284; 8.60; 324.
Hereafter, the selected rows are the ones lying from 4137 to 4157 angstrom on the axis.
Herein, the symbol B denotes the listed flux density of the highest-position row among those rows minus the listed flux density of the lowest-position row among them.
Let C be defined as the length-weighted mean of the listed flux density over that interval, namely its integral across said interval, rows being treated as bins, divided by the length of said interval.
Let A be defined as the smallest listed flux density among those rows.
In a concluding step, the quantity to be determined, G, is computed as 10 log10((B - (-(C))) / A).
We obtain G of 0.27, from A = 7.08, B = -0.6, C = 8.15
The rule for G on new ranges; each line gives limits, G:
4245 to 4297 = 0.00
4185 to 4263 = 1.61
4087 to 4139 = 0.40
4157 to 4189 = -0.07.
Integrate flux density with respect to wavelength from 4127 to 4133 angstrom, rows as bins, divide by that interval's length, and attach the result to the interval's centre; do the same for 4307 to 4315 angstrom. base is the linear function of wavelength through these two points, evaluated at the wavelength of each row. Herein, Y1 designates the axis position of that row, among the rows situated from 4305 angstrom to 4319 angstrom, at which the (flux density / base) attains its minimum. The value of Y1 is 4308.0 angstrom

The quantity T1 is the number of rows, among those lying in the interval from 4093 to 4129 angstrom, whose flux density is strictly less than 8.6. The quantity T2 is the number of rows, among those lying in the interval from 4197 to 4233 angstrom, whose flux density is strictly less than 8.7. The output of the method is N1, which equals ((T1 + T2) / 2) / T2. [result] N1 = 0.75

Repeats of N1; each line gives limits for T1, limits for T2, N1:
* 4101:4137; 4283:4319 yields 0.69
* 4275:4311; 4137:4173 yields 1.32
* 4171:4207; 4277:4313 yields 0.81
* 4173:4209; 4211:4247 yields 0.92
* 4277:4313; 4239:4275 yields 1.10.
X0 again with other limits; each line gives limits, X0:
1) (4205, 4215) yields 8.82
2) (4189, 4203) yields 7.69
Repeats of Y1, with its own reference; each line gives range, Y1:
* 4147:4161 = 4148.0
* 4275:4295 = 4290.0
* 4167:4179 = 4174.0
